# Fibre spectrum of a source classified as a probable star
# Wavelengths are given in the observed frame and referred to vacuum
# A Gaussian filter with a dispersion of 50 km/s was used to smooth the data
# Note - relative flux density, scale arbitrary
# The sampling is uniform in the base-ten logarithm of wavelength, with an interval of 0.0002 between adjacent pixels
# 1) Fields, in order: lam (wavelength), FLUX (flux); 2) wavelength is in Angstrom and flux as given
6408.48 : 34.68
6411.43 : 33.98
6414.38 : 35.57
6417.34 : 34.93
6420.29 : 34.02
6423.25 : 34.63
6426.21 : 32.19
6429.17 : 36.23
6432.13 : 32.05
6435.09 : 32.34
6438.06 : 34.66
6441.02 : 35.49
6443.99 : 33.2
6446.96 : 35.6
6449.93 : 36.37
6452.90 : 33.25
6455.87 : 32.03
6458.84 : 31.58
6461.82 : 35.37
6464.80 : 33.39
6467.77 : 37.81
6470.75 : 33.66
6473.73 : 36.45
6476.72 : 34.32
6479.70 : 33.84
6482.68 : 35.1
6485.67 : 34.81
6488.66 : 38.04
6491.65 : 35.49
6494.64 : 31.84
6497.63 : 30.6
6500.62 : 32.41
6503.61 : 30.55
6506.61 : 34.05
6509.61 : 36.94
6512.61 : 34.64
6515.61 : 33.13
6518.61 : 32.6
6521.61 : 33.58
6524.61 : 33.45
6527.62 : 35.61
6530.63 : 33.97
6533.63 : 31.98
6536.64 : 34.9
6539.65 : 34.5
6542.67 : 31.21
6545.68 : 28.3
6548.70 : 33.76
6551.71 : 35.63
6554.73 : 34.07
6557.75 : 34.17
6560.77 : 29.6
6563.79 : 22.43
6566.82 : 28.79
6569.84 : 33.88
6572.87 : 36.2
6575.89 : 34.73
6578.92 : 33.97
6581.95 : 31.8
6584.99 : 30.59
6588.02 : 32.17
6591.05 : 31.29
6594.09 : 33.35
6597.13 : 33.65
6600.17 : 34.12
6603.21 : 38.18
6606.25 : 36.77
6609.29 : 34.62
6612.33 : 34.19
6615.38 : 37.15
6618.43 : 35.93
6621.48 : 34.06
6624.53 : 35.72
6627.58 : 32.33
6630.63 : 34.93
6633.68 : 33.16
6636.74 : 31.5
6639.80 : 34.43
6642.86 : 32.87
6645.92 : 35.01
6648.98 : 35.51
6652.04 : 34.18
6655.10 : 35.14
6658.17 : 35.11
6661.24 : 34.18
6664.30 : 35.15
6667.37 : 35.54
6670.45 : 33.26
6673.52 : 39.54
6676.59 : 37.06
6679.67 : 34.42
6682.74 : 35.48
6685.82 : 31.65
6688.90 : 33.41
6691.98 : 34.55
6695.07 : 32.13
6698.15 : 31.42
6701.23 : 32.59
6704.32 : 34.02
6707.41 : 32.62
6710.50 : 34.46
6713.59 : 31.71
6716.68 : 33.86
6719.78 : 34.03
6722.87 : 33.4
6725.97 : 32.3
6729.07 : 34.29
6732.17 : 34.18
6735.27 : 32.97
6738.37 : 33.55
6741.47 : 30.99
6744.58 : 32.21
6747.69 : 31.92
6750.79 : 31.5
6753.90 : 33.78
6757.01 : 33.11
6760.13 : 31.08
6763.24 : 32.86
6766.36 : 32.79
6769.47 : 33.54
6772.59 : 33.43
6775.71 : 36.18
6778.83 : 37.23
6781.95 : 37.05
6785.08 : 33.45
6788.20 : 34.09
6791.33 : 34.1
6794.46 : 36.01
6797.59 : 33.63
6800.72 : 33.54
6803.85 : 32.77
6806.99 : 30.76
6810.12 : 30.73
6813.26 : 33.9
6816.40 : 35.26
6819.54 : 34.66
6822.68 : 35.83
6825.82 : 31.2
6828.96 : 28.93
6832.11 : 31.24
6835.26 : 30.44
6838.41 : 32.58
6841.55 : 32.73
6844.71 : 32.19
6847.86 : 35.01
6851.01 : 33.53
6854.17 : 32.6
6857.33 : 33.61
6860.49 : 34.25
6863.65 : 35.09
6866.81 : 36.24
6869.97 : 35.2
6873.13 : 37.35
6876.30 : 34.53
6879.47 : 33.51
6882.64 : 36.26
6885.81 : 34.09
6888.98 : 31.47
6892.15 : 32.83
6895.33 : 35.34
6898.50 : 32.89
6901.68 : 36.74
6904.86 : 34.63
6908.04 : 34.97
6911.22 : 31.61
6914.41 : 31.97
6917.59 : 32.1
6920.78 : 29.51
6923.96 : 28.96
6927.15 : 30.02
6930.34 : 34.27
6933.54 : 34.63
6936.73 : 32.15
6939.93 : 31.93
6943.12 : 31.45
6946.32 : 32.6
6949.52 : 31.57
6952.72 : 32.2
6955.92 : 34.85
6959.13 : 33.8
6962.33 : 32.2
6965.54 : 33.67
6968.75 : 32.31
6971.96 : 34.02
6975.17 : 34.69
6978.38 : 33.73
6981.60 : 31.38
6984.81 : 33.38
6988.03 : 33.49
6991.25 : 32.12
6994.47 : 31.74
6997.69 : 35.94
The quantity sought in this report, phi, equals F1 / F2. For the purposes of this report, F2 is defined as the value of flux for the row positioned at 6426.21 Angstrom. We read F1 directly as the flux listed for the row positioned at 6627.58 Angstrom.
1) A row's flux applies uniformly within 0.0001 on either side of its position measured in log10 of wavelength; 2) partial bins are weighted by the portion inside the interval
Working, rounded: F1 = 32.33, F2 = 32.19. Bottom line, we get 1.00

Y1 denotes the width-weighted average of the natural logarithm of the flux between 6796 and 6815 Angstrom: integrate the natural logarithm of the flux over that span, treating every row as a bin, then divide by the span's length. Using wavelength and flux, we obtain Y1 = 3.48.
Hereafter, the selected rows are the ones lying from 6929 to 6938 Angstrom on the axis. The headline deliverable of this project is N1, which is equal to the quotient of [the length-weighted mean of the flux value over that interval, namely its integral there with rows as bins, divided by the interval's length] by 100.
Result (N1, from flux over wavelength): 0.337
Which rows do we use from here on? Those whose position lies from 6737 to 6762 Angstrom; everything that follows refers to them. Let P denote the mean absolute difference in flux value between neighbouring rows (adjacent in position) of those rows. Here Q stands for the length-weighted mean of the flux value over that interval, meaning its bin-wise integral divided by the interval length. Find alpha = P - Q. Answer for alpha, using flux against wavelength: -30.9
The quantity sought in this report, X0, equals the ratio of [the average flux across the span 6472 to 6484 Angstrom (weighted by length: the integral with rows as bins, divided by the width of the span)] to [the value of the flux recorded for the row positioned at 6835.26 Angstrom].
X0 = 1.15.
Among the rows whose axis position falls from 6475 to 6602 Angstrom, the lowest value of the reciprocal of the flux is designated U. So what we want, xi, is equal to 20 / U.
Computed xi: 761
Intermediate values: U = 0.0263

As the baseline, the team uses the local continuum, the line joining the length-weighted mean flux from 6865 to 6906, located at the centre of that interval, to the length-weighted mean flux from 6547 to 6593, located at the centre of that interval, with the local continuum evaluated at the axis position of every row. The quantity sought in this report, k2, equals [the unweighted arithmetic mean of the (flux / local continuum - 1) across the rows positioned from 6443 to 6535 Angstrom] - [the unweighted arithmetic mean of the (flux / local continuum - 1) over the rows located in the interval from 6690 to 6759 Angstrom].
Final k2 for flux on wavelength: 0.09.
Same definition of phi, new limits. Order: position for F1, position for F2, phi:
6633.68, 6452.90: 1.00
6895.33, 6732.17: 1.03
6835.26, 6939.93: 0.95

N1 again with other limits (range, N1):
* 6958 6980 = 0.335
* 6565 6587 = 0.327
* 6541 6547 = 0.299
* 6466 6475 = 0.359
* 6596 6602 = 0.341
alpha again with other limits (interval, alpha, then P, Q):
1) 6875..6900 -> -31.7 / 2.1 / 33.9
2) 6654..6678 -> -33.7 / 1.9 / 35.6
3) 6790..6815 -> -31.7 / 1.5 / 33.2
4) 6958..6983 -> -31.8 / 1.4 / 33.2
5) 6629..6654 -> -32.3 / 1.7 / 34.0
